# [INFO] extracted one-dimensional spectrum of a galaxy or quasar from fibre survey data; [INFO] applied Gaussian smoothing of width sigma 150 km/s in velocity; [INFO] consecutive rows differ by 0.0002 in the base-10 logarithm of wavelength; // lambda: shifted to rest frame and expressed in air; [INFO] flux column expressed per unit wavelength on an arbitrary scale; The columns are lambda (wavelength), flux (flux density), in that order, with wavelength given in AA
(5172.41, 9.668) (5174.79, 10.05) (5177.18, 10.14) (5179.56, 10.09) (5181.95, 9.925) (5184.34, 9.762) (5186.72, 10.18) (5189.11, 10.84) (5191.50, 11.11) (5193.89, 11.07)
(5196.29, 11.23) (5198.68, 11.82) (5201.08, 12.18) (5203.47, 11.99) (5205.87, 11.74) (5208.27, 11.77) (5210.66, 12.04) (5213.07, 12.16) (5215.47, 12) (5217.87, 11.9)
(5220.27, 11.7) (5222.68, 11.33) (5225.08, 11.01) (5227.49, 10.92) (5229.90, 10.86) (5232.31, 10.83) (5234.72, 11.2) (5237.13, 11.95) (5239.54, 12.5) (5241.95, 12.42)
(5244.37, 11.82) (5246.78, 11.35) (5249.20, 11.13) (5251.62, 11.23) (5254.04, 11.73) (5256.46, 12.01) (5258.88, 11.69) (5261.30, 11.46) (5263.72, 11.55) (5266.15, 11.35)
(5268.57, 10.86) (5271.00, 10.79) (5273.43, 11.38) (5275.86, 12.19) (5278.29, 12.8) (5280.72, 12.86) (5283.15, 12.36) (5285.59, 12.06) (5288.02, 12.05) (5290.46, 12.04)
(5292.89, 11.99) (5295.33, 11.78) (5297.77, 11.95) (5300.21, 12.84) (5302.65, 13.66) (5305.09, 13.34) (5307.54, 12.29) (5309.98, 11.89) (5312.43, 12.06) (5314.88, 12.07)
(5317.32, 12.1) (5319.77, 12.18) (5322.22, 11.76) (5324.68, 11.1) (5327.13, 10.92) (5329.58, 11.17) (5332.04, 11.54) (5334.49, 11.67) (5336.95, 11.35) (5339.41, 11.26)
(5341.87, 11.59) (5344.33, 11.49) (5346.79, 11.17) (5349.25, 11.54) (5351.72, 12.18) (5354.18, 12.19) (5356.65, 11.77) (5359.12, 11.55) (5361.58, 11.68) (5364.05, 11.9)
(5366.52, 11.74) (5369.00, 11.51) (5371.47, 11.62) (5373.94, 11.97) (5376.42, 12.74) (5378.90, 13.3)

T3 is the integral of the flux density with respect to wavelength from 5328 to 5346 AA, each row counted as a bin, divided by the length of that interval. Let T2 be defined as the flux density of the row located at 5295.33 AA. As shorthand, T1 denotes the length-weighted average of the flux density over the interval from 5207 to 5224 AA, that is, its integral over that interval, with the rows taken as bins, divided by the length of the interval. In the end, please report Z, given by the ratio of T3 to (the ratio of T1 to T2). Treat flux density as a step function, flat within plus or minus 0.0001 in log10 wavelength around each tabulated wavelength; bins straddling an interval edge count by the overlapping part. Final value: 11.4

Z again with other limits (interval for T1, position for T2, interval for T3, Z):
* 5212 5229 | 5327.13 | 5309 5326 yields 11.2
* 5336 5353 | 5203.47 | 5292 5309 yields 13.1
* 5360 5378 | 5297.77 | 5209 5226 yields 11.8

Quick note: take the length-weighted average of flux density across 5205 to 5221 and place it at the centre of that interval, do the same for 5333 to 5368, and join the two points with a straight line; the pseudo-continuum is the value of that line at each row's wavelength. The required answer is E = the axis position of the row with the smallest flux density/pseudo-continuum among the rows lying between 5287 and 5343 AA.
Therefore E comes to 5327.13 AA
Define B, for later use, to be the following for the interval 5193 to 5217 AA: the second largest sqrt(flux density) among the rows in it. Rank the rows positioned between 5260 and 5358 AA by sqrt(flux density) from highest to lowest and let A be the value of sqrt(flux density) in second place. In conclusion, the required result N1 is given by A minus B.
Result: 0.17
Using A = 3.65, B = 3.49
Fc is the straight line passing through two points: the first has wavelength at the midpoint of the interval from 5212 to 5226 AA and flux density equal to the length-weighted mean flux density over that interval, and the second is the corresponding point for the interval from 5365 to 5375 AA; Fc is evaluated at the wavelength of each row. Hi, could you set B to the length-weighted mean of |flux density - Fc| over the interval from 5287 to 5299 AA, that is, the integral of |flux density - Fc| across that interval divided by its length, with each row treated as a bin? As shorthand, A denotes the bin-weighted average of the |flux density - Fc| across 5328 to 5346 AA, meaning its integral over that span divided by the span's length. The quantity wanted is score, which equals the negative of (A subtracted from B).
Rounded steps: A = 0.3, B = 0.26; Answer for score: 0.03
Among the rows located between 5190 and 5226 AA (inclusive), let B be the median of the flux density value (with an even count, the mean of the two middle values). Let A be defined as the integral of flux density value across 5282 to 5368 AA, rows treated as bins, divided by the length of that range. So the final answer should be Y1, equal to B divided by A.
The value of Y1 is 0.99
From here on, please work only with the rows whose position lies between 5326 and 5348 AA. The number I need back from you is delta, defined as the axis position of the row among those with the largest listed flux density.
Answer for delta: 5334.49 AA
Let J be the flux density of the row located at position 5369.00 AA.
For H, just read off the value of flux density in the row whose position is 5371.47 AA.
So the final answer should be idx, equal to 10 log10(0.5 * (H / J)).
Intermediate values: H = 11.62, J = 11.51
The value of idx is -3.0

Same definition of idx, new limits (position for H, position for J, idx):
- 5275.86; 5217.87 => -2.9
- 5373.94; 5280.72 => -3.3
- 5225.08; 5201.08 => -3.4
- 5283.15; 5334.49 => -2.8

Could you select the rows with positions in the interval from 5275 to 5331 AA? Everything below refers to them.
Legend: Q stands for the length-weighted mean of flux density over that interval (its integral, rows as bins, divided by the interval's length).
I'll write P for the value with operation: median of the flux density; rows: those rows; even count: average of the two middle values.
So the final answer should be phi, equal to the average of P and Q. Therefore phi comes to 12.1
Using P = 12.1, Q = 12.1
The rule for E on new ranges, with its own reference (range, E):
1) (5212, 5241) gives 5232.31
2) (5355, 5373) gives 5369.00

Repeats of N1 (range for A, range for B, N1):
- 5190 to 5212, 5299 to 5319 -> -0.18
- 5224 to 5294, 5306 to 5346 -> 0.09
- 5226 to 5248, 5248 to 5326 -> -0.13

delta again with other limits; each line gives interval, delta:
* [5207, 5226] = 5213.07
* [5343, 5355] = 5354.18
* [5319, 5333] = 5319.77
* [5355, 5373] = 5364.05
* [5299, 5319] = 5302.65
